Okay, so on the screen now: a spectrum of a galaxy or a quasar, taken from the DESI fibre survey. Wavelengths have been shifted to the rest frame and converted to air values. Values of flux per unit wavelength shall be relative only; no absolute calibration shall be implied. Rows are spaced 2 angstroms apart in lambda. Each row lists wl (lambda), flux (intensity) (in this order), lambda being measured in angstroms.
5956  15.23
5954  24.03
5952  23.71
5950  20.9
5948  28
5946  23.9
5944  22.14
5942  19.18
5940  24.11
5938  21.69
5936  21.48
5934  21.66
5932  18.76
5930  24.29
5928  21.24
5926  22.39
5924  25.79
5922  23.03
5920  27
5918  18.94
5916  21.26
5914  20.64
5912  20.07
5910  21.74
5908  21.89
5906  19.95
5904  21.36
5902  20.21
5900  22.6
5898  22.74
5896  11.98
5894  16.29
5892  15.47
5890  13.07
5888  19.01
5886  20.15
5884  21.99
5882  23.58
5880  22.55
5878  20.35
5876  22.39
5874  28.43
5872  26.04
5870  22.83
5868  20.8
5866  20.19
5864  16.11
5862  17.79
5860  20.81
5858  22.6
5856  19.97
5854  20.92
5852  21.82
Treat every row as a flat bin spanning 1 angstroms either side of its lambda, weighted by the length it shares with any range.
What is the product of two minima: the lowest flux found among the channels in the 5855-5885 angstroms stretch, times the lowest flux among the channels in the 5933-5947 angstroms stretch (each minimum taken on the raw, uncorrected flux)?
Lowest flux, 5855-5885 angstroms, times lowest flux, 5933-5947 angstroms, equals 309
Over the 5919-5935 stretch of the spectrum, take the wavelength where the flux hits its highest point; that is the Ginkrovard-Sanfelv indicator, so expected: 5920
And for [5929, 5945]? 5930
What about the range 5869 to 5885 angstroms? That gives 5874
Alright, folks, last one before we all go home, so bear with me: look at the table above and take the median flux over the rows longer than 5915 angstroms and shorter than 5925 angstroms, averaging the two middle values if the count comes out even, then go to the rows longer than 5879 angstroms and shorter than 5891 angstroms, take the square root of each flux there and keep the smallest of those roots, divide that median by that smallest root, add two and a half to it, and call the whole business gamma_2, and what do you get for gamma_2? 8.9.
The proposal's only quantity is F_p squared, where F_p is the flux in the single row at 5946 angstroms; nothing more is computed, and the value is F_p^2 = 571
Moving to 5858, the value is 511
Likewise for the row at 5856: 399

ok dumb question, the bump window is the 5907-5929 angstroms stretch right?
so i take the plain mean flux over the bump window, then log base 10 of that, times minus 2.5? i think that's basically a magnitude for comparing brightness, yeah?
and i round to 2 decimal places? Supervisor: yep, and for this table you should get -3.36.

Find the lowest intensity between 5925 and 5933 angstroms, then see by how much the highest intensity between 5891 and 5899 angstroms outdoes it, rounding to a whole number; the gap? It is 4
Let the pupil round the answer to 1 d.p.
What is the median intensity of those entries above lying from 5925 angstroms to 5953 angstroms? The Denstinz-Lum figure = 21.9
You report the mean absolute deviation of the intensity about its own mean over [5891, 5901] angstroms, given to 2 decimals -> 3.88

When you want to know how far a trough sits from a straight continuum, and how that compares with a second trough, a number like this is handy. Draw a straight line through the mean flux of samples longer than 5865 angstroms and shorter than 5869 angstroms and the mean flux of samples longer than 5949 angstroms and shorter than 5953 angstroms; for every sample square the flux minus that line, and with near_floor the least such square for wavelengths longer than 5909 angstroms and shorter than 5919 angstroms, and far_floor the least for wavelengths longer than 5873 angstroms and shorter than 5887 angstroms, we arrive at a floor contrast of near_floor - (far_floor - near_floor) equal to 0.02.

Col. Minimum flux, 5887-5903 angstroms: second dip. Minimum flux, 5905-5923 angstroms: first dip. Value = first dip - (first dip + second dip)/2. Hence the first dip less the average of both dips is 3.5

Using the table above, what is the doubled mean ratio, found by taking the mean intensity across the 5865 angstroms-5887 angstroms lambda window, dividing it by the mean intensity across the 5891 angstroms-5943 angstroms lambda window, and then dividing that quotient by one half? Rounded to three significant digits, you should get 2.16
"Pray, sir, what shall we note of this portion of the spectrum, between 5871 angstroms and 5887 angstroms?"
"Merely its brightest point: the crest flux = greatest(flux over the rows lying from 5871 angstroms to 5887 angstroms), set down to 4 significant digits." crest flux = 28.43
